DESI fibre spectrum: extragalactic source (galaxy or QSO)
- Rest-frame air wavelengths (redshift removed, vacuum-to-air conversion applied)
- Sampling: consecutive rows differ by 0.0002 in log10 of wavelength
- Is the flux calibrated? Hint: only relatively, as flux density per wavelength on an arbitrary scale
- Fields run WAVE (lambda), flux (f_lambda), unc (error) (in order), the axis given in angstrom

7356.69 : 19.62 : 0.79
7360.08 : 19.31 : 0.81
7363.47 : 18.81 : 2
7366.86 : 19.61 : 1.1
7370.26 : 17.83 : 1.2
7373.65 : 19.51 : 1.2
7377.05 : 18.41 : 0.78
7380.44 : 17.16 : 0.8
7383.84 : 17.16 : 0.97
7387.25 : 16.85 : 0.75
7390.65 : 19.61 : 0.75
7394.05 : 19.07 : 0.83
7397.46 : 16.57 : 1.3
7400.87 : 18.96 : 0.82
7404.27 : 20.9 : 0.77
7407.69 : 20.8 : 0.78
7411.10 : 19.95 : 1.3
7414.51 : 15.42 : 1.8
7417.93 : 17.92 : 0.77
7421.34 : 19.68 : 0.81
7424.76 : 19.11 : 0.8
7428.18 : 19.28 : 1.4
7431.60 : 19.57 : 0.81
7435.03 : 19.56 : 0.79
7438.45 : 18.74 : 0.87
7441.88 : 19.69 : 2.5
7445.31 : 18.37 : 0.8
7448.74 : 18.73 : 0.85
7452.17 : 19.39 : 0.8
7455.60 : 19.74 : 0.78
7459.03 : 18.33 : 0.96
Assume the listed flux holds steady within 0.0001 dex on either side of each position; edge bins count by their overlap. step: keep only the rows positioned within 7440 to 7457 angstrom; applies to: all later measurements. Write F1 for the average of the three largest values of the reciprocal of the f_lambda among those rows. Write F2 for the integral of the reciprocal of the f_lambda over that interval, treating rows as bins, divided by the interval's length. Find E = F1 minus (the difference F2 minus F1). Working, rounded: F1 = 0.0531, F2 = 0.0522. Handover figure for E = 0.054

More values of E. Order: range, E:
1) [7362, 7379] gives 0.056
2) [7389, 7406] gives 0.057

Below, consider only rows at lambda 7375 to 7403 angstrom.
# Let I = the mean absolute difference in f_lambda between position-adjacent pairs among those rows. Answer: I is 1.4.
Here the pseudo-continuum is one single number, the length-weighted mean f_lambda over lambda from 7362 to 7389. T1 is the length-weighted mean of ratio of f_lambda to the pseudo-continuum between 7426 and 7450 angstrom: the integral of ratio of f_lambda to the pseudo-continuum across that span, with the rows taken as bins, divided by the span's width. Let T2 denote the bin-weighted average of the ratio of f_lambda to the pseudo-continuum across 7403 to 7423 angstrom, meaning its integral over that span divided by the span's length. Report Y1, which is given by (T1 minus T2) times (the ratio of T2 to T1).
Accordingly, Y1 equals 0.004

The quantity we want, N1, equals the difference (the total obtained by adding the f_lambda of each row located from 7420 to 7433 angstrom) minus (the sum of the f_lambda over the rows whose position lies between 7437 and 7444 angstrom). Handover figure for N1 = 39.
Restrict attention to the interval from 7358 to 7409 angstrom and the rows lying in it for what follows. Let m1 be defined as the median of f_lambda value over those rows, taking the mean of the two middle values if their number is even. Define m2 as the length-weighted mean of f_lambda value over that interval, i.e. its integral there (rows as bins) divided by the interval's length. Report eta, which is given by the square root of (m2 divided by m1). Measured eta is 0.993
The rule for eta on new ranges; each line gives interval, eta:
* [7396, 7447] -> 0.992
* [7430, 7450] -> 0.999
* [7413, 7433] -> 0.982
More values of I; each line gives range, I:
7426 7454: 0.6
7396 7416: 2.0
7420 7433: 0.3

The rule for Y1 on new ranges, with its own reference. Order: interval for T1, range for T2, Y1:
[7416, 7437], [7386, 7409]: 0.009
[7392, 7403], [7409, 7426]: -0.005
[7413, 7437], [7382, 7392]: 0.046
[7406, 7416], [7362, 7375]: -0.007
